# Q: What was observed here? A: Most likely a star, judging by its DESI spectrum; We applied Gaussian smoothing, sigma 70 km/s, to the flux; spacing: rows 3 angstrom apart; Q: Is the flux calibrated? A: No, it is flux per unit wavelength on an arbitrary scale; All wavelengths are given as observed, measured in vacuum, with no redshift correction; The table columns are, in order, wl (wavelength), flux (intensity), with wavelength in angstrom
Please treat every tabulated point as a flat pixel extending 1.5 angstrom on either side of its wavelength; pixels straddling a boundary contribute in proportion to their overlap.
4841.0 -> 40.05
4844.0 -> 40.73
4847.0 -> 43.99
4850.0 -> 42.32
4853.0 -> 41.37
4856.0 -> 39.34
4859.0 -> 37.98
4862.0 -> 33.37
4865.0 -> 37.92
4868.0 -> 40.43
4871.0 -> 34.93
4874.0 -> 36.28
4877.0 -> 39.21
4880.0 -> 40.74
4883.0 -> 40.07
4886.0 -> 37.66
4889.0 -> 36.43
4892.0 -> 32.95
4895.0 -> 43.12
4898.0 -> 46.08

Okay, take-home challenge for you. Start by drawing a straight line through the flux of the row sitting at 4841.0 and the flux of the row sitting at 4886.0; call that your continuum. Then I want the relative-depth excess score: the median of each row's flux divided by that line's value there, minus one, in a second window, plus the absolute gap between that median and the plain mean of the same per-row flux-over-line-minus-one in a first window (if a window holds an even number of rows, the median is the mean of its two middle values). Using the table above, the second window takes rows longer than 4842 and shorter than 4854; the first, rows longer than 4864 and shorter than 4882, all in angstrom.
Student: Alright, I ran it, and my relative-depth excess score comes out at 0.12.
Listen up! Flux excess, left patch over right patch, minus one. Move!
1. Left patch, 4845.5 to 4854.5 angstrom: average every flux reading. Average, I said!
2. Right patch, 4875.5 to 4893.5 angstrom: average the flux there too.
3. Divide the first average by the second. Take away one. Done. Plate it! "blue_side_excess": 0.125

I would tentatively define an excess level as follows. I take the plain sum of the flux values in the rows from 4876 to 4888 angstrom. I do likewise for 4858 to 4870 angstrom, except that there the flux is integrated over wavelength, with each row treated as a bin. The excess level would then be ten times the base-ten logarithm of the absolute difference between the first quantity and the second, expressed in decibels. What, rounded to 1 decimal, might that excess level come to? 24.6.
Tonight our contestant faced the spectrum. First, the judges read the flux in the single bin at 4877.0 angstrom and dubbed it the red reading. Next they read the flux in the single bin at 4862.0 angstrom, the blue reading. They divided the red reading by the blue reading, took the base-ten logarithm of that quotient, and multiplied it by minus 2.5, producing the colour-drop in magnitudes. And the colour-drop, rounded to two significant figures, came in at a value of -0.18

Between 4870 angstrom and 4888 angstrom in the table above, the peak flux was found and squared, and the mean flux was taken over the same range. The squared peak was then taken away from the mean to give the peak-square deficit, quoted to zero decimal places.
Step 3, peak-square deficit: -1622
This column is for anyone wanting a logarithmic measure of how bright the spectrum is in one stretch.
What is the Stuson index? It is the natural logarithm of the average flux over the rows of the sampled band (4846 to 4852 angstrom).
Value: 3.76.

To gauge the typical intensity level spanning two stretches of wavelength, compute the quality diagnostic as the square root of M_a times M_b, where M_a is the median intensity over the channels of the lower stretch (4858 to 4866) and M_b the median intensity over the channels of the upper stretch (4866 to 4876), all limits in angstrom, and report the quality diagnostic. 37.1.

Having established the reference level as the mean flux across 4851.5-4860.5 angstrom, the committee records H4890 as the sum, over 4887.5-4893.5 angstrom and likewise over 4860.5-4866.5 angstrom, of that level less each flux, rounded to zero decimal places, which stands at 18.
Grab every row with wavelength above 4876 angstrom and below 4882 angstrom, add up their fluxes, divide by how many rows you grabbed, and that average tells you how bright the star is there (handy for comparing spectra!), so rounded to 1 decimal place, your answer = 40.0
